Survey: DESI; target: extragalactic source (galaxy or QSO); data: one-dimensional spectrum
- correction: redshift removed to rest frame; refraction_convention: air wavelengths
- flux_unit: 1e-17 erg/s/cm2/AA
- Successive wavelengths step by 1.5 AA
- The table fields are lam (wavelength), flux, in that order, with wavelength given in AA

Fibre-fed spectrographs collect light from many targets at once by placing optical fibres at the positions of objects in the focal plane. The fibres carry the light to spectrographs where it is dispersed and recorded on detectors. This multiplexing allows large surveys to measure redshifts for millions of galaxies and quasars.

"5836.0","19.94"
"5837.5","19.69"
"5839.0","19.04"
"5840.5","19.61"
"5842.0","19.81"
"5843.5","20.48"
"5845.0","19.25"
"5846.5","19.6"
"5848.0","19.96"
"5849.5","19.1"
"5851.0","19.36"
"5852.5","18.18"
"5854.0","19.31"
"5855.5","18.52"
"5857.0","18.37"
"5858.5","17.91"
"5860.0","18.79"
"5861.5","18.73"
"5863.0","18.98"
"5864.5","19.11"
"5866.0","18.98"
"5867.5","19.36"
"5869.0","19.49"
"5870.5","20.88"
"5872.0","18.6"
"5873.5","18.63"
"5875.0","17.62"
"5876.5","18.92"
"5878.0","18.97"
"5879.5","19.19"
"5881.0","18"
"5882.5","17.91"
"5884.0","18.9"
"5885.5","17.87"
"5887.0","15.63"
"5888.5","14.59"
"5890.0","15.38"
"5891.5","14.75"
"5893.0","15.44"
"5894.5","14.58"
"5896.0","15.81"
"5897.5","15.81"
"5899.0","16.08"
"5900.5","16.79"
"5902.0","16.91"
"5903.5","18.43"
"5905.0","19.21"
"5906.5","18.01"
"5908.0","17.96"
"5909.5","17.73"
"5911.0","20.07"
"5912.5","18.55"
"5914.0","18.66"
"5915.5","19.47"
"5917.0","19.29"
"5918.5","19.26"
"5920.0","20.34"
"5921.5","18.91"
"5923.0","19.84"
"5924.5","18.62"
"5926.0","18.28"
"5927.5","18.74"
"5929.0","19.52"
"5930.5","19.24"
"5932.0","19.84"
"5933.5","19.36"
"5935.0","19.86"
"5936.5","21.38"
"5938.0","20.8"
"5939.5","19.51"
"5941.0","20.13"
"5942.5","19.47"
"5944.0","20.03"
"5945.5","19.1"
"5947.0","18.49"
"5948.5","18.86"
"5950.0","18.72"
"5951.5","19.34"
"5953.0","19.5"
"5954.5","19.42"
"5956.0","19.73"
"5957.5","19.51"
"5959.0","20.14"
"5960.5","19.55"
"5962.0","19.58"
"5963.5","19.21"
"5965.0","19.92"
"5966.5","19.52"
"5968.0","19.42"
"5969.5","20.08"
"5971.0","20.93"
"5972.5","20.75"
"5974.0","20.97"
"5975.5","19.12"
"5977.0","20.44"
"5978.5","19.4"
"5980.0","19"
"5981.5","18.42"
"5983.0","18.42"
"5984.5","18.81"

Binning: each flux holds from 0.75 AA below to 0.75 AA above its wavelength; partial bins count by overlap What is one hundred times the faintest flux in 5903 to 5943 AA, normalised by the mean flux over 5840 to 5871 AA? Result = 92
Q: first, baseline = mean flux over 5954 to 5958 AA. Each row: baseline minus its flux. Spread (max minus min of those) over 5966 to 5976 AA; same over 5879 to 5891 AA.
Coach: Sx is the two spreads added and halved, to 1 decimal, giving 3.2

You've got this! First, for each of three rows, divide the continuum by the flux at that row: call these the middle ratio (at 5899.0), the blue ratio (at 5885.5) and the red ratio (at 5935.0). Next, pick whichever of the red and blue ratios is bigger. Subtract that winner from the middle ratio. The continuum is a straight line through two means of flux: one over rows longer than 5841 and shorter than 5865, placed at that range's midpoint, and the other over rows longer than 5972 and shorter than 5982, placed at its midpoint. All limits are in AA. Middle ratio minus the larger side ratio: 0.12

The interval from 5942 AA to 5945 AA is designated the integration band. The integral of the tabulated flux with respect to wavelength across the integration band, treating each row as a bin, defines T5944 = 59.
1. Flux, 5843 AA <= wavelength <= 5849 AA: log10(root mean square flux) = 1.30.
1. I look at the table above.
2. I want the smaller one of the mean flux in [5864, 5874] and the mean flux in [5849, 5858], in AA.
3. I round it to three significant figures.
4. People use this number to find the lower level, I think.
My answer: 18.8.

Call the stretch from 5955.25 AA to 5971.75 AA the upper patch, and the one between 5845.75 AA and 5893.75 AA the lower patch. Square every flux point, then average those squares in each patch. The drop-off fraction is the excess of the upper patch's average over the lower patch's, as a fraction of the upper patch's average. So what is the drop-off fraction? 0.14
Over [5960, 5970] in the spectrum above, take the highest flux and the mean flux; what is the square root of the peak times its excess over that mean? 3.1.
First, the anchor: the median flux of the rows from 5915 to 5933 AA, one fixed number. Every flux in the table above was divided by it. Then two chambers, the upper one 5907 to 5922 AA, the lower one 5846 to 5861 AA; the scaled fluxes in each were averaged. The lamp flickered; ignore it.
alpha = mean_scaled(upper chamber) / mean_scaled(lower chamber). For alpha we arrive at 1.01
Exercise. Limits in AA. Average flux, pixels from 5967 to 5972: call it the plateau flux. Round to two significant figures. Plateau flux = 20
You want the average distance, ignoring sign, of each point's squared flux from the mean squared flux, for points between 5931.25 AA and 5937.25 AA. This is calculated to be 26.1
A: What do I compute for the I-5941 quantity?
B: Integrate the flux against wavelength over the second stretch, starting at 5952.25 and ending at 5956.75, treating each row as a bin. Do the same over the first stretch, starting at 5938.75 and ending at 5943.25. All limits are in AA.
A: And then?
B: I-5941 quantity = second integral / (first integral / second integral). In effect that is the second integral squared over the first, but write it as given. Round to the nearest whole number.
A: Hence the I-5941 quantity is 87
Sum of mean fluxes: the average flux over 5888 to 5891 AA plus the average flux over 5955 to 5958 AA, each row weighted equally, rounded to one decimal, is 34.6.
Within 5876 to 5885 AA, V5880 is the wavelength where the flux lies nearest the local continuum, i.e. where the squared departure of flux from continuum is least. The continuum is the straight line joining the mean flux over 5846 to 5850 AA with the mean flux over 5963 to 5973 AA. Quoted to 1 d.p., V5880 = 5879.5 AA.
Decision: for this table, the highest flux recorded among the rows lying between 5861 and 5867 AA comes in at 19.11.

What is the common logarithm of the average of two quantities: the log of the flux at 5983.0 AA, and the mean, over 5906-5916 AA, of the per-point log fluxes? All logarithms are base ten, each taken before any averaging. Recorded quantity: 0.103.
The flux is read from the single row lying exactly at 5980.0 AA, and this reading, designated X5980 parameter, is 19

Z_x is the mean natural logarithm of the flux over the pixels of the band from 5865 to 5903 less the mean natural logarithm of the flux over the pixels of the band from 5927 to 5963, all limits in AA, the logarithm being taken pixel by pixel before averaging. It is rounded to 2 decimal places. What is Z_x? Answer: -0.12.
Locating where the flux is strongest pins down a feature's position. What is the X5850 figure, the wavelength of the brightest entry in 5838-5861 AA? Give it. 5843.5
